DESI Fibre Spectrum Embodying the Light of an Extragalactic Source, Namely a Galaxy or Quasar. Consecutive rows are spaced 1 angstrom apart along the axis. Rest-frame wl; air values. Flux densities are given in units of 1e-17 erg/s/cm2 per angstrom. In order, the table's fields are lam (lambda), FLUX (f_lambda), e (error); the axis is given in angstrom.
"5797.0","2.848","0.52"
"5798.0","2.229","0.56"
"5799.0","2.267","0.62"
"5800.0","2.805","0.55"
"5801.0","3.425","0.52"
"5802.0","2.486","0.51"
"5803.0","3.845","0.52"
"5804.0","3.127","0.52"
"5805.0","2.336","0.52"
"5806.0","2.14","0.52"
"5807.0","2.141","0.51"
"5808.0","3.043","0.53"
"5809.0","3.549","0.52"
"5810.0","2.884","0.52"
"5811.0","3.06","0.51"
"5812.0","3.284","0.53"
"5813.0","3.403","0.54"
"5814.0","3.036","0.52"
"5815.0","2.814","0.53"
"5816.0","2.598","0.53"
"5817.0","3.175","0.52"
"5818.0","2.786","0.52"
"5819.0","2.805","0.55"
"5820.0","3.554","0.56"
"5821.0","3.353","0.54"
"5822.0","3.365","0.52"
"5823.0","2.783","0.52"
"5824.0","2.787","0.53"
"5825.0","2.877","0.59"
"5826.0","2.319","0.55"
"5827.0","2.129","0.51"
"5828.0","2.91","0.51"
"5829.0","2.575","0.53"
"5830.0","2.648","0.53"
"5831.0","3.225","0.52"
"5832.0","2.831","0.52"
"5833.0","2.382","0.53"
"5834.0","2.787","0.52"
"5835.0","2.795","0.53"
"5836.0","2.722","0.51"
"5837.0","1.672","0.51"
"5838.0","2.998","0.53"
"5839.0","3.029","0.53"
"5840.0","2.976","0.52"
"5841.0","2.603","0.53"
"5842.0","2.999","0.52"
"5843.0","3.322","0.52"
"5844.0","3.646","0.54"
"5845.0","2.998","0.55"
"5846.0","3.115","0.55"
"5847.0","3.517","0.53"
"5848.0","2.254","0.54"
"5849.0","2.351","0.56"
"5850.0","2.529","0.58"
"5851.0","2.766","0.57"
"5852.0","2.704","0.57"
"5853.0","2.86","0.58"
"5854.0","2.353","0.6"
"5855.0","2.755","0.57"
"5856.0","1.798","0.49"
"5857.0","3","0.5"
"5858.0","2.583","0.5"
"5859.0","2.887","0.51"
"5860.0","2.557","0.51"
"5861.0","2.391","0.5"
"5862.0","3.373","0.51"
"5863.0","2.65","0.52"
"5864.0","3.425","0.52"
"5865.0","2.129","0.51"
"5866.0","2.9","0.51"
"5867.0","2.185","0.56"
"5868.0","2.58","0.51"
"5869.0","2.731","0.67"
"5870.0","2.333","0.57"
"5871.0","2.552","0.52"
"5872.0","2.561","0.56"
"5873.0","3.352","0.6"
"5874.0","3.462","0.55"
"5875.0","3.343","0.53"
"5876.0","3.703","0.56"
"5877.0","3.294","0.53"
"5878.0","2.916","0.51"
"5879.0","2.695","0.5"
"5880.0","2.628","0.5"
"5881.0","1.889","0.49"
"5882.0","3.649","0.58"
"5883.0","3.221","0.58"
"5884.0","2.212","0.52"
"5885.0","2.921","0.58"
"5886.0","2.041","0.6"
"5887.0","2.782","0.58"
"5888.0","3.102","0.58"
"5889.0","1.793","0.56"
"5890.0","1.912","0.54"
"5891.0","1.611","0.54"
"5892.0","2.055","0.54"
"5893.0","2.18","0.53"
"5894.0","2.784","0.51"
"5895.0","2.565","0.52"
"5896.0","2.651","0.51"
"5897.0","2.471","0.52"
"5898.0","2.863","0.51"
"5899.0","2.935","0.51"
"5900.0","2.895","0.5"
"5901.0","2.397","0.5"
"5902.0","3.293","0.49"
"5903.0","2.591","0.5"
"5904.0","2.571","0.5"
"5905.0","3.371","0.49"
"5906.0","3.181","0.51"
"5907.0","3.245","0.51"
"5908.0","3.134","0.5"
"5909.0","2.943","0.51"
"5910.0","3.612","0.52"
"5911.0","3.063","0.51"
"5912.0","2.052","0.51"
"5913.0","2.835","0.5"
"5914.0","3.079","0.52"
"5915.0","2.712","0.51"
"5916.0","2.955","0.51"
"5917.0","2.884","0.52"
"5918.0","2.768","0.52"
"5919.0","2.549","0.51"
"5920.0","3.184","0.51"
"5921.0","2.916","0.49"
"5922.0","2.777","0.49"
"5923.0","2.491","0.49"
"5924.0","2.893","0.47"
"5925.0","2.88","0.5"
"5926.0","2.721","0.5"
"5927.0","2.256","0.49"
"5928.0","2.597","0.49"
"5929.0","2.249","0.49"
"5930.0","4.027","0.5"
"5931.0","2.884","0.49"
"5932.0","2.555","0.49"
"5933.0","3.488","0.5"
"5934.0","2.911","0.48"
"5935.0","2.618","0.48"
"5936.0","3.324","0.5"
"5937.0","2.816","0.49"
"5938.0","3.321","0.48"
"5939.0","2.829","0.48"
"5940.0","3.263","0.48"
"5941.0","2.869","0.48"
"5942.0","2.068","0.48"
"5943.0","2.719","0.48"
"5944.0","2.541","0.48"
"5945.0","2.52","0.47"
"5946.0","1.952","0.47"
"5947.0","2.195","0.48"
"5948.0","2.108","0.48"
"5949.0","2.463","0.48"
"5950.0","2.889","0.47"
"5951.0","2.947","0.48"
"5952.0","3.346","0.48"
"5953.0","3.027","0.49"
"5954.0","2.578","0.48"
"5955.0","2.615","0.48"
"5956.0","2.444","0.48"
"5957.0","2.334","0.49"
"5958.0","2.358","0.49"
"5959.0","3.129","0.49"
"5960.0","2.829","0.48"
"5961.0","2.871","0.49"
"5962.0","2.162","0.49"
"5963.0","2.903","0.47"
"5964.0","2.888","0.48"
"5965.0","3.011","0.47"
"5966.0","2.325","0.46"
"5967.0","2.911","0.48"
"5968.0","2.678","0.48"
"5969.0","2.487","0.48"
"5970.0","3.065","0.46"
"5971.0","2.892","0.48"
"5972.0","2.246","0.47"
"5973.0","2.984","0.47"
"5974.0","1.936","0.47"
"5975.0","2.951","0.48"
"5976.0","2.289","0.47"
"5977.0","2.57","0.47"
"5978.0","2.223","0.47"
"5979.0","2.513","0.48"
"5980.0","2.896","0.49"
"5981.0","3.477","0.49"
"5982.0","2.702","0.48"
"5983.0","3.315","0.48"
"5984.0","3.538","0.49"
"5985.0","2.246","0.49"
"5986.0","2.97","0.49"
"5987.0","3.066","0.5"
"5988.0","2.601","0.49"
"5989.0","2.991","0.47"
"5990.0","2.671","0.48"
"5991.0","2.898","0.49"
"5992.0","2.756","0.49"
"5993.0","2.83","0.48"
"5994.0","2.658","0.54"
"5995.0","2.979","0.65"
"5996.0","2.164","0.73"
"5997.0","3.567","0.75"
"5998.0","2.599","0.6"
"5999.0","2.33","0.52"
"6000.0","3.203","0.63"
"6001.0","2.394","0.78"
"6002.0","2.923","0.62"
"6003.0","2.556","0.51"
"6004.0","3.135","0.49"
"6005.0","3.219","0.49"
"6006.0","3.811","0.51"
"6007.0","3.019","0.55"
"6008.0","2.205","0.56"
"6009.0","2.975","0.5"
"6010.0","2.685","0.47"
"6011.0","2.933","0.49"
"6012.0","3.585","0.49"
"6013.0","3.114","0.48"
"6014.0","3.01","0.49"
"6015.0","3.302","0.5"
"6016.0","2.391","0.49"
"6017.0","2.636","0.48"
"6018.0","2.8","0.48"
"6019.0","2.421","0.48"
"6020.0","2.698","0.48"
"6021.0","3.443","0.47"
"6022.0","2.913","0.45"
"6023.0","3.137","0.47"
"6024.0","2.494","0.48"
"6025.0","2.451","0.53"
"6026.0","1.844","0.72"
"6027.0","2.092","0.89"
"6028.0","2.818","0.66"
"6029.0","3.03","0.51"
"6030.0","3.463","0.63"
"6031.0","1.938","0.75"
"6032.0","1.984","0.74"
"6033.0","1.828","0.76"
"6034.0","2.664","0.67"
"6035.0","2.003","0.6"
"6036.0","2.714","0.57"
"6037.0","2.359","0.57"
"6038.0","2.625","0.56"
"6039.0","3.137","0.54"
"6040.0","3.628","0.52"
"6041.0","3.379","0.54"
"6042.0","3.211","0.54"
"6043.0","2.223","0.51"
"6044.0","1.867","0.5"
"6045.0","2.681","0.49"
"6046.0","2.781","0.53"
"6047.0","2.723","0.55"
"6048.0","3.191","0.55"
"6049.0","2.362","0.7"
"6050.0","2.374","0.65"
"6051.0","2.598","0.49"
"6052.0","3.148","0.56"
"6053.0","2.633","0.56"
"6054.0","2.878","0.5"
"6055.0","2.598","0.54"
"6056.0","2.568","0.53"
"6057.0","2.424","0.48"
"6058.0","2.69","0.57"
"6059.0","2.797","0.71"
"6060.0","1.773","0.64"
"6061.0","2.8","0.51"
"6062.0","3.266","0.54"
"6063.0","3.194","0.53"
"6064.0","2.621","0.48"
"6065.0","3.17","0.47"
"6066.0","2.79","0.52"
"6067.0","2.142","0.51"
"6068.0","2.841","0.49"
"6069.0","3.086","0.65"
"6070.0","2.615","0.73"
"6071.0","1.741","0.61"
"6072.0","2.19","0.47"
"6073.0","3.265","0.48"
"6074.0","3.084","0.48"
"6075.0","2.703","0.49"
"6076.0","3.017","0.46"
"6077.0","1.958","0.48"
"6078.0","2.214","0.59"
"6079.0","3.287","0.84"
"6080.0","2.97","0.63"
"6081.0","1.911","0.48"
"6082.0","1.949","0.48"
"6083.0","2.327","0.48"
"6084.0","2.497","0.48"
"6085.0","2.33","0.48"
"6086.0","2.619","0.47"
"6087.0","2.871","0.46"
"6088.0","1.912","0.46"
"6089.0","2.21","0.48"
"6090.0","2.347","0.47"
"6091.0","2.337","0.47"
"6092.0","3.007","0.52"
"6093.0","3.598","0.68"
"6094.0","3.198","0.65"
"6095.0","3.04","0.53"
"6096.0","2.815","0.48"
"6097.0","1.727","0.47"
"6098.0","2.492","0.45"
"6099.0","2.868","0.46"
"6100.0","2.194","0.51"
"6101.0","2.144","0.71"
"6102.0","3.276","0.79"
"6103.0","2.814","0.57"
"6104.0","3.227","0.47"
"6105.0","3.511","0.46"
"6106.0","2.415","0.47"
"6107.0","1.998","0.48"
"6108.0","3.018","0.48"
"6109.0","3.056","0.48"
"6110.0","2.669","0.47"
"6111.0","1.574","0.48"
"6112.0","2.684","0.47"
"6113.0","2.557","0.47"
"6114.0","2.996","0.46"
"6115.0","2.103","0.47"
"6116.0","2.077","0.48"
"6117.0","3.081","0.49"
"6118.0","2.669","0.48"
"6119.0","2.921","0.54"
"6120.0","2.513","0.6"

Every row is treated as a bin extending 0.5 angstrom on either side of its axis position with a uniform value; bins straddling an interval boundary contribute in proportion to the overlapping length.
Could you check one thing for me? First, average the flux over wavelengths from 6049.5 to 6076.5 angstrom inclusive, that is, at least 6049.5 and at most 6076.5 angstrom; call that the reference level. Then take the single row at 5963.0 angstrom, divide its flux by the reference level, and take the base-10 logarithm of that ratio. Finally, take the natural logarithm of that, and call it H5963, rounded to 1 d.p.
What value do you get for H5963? -3.5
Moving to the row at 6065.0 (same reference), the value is -2.7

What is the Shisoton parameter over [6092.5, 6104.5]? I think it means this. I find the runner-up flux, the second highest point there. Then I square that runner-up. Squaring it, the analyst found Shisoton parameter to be 10.7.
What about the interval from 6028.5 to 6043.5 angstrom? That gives 12.0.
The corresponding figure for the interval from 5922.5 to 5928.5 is 8.3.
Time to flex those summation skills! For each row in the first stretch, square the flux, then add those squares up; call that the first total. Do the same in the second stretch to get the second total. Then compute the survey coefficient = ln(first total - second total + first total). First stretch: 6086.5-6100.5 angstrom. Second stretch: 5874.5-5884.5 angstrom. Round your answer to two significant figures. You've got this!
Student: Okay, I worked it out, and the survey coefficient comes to 4.7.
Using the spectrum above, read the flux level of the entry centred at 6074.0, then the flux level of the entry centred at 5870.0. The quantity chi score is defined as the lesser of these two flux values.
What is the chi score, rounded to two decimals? 2.33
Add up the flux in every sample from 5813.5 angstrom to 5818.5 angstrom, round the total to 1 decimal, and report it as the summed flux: 14.4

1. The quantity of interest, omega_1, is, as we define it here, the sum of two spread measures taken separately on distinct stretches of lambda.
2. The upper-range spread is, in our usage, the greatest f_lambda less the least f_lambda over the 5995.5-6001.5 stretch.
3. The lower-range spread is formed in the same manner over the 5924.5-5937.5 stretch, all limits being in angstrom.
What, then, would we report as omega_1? 3.2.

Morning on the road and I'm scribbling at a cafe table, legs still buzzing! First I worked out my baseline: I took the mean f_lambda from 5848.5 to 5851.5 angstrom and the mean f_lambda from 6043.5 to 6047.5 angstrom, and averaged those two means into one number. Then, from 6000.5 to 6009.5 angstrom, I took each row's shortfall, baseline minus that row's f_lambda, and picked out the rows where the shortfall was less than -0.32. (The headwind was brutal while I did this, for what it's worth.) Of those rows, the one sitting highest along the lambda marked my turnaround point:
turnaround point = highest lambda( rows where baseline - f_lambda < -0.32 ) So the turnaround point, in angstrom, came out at 6009.0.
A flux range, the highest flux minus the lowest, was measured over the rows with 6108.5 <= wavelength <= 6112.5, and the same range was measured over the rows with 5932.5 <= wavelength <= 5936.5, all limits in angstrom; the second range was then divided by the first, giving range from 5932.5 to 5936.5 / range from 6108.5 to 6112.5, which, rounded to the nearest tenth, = 0.6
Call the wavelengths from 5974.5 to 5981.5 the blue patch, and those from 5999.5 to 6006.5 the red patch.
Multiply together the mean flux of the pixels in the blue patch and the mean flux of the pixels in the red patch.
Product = 8.2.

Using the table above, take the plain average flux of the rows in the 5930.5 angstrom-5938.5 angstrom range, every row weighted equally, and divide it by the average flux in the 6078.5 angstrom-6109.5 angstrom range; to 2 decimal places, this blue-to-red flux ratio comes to 1.13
